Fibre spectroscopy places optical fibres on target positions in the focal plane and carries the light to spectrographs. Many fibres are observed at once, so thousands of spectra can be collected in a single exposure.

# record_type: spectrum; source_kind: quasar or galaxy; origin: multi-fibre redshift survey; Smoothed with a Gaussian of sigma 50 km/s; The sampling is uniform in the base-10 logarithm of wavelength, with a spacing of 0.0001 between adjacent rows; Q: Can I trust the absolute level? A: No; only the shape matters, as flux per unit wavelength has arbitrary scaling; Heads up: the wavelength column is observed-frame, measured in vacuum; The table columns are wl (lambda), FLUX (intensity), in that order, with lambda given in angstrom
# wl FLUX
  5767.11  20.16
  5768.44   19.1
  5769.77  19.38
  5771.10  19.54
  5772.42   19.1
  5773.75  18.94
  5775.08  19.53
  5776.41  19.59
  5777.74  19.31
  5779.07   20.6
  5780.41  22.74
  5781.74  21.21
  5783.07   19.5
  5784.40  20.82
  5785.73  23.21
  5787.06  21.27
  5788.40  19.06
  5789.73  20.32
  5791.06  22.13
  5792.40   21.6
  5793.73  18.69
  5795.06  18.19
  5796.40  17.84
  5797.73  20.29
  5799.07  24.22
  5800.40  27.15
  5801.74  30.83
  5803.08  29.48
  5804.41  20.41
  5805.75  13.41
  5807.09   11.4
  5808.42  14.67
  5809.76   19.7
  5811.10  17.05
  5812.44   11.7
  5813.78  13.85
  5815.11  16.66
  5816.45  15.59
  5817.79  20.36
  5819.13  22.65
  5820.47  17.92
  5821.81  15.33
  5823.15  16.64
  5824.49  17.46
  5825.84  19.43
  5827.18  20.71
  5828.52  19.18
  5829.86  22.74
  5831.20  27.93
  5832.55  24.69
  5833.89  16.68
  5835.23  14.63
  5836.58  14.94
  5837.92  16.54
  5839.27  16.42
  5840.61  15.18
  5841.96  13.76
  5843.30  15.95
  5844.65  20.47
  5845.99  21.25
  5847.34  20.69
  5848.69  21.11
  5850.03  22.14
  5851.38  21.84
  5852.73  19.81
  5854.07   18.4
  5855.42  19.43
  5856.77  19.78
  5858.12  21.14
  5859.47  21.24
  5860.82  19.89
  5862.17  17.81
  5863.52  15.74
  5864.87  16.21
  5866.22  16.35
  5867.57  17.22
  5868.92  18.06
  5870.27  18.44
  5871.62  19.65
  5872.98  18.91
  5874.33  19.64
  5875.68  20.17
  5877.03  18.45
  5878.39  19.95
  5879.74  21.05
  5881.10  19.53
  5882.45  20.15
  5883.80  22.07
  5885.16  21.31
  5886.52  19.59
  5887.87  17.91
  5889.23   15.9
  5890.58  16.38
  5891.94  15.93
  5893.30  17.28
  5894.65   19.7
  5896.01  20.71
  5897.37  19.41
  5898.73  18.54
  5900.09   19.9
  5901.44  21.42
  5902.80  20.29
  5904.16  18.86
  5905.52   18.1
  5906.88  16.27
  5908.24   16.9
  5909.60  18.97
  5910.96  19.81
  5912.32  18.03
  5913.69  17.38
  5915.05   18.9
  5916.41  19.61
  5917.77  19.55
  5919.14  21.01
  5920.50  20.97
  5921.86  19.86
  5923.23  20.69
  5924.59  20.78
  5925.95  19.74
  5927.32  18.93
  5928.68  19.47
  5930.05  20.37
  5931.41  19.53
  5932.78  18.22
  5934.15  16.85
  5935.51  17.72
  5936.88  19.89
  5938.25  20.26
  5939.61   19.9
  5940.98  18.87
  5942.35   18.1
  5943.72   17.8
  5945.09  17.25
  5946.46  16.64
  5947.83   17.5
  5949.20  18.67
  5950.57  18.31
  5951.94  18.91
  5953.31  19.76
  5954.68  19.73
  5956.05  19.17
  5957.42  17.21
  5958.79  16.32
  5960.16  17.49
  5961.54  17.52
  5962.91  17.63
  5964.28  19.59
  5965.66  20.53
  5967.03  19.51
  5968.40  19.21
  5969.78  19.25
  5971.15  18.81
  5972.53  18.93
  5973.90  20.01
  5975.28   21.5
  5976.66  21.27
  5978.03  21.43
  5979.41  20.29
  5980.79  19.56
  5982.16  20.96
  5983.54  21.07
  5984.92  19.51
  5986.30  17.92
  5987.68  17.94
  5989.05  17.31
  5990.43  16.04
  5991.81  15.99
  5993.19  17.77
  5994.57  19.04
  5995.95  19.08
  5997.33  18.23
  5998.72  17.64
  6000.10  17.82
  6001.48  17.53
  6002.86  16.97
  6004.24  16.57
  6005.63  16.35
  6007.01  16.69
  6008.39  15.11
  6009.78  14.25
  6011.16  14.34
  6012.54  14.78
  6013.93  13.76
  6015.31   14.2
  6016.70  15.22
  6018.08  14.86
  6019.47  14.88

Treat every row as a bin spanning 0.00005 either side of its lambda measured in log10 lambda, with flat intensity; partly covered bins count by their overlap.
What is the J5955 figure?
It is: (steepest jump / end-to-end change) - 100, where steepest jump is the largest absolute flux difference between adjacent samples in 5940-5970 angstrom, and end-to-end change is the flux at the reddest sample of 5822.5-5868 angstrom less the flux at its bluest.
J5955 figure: -97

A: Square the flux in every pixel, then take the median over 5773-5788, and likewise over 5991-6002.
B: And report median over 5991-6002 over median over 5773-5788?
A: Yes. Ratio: 0.75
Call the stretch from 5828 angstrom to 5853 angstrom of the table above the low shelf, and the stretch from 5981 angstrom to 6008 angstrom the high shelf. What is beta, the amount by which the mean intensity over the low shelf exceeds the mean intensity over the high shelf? 1.3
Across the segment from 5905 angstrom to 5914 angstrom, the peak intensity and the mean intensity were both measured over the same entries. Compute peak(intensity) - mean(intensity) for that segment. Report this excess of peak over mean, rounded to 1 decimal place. 1.9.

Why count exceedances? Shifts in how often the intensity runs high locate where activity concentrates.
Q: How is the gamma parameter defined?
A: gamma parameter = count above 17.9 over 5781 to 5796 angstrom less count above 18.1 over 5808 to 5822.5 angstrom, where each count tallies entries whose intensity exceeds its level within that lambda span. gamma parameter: 8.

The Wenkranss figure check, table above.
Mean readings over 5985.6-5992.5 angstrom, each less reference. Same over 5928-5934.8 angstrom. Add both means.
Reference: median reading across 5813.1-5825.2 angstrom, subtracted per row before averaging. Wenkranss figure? 3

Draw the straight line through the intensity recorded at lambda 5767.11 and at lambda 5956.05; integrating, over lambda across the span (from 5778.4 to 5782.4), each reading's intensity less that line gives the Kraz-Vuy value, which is 6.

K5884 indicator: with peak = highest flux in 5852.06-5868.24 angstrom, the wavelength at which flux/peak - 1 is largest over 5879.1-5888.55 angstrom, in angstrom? 5883.80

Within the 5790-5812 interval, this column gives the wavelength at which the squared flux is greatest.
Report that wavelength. 5801.74 angstrom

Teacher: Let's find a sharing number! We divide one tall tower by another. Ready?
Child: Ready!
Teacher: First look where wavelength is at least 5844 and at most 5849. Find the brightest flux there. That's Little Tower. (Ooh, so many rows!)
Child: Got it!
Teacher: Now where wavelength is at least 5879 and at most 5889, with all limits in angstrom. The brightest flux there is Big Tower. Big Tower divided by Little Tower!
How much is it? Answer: 1.04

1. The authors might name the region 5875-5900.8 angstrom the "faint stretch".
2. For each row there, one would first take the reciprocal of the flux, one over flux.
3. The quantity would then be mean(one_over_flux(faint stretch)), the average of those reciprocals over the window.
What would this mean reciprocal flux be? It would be 0.0527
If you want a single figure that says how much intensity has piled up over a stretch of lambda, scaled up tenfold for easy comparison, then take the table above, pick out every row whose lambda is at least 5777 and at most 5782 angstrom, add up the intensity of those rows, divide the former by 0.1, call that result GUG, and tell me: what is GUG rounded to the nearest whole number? 839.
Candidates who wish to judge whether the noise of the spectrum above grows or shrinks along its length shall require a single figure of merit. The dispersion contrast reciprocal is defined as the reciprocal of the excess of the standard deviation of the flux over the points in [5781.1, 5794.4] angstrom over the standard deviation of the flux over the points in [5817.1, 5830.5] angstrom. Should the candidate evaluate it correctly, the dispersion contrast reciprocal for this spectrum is -1.0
